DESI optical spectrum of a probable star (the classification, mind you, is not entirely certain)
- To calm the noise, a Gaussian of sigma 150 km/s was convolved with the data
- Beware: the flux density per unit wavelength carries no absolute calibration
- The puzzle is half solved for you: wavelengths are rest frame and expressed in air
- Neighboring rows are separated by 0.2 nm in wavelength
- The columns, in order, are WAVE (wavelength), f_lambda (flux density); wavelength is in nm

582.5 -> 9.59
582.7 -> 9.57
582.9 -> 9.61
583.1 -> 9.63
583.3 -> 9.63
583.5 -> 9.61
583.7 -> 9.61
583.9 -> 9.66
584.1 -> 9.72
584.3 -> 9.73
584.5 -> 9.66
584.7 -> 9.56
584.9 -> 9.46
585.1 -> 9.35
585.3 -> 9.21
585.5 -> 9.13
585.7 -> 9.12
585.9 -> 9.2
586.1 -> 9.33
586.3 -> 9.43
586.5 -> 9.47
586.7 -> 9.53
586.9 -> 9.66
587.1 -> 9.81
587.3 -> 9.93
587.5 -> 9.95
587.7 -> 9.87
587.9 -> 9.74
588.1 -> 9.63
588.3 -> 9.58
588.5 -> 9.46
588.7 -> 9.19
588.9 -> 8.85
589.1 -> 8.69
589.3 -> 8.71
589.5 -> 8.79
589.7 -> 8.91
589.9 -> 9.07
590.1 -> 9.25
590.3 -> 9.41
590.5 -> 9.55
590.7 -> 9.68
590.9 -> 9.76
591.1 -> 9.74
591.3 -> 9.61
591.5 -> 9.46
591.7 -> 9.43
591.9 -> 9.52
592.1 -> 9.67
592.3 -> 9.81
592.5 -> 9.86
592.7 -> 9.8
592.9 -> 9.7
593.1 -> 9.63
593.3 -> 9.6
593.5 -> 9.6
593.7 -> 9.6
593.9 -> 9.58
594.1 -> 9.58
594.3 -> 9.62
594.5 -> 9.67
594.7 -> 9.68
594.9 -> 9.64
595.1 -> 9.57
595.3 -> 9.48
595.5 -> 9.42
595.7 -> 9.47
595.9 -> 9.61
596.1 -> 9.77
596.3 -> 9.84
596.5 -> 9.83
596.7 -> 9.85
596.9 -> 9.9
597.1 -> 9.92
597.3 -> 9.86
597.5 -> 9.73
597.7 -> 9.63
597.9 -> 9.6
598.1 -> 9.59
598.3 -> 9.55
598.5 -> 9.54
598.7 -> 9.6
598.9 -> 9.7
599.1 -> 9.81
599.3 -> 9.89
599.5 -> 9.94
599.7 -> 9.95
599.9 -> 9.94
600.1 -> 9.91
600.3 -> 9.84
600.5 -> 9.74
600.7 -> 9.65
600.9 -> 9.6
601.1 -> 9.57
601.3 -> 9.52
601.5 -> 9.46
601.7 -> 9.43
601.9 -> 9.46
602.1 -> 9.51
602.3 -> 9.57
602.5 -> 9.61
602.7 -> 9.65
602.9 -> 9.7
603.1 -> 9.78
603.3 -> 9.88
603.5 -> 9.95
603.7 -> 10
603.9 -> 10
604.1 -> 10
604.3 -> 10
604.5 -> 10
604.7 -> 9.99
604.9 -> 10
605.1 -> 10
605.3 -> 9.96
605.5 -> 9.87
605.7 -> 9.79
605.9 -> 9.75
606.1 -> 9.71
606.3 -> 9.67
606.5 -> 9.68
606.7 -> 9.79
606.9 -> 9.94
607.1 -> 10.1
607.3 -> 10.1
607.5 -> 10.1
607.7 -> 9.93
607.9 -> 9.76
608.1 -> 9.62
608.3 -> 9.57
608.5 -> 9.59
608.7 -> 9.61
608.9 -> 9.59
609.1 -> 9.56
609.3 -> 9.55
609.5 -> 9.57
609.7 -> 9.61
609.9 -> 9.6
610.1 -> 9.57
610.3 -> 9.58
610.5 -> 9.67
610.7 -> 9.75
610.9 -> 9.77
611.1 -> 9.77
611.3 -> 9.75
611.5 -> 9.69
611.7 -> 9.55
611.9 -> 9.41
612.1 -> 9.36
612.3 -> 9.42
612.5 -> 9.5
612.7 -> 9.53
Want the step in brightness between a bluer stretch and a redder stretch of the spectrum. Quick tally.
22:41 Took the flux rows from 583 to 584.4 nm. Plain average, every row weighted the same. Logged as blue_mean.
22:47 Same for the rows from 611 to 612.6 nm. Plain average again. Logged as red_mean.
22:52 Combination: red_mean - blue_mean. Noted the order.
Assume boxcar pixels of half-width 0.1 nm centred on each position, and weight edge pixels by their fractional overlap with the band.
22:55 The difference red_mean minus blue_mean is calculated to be -0.10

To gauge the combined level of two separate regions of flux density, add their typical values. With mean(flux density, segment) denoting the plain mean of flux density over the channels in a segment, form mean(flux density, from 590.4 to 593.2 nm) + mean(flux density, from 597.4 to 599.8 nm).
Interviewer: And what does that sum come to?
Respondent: 19.37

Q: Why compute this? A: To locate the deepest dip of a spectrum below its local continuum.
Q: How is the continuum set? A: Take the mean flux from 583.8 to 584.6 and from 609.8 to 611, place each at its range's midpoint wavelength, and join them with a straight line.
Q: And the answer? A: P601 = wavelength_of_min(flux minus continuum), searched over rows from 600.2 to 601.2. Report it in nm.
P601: 601.1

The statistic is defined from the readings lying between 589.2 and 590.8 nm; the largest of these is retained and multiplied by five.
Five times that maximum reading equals 48.4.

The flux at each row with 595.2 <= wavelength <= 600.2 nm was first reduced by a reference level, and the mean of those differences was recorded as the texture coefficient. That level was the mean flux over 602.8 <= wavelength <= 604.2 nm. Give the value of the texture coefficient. -0.17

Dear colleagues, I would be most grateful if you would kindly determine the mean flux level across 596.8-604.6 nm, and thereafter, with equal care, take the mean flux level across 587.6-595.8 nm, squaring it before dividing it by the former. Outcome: 9.23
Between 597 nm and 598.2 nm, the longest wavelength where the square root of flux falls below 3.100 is 598.1 nm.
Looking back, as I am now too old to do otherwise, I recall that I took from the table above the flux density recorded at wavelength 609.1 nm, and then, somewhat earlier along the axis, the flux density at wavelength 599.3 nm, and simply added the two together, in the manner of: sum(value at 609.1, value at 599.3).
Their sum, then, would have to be 19.45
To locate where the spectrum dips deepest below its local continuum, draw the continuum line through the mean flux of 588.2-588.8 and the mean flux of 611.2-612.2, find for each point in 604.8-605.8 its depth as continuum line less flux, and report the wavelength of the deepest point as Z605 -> 605.7 nm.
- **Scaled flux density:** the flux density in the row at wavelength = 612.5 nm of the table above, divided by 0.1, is 95.0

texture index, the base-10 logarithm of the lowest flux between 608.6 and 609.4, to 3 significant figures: 0.980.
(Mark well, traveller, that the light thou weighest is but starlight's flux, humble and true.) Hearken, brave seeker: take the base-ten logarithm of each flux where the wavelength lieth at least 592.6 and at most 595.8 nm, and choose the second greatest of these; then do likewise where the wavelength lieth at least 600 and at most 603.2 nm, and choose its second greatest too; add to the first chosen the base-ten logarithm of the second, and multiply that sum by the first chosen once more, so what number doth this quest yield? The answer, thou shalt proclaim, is 0.971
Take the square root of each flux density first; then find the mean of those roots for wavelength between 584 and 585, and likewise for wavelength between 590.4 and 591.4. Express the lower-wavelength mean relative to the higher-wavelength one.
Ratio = 1.00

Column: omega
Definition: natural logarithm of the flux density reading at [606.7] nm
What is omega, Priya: 2.28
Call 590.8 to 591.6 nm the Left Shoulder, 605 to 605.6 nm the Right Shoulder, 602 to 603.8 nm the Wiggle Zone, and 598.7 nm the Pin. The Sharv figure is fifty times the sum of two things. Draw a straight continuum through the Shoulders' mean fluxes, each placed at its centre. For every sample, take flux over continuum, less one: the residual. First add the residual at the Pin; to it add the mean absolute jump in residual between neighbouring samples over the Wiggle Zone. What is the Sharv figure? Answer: -0.7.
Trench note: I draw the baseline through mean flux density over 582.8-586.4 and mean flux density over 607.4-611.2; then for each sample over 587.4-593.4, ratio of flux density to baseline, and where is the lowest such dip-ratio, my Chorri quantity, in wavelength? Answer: 589.1 nm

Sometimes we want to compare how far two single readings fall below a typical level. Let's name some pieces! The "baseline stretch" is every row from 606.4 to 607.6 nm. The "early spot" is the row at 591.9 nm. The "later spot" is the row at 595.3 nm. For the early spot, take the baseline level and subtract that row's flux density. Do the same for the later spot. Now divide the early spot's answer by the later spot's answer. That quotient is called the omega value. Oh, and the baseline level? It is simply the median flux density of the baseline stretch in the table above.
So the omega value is 0.93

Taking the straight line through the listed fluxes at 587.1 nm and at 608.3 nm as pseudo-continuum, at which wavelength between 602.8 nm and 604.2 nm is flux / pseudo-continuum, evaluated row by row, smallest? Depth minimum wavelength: 602.9 nm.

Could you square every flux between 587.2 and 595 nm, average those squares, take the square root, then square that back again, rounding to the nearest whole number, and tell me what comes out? 91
